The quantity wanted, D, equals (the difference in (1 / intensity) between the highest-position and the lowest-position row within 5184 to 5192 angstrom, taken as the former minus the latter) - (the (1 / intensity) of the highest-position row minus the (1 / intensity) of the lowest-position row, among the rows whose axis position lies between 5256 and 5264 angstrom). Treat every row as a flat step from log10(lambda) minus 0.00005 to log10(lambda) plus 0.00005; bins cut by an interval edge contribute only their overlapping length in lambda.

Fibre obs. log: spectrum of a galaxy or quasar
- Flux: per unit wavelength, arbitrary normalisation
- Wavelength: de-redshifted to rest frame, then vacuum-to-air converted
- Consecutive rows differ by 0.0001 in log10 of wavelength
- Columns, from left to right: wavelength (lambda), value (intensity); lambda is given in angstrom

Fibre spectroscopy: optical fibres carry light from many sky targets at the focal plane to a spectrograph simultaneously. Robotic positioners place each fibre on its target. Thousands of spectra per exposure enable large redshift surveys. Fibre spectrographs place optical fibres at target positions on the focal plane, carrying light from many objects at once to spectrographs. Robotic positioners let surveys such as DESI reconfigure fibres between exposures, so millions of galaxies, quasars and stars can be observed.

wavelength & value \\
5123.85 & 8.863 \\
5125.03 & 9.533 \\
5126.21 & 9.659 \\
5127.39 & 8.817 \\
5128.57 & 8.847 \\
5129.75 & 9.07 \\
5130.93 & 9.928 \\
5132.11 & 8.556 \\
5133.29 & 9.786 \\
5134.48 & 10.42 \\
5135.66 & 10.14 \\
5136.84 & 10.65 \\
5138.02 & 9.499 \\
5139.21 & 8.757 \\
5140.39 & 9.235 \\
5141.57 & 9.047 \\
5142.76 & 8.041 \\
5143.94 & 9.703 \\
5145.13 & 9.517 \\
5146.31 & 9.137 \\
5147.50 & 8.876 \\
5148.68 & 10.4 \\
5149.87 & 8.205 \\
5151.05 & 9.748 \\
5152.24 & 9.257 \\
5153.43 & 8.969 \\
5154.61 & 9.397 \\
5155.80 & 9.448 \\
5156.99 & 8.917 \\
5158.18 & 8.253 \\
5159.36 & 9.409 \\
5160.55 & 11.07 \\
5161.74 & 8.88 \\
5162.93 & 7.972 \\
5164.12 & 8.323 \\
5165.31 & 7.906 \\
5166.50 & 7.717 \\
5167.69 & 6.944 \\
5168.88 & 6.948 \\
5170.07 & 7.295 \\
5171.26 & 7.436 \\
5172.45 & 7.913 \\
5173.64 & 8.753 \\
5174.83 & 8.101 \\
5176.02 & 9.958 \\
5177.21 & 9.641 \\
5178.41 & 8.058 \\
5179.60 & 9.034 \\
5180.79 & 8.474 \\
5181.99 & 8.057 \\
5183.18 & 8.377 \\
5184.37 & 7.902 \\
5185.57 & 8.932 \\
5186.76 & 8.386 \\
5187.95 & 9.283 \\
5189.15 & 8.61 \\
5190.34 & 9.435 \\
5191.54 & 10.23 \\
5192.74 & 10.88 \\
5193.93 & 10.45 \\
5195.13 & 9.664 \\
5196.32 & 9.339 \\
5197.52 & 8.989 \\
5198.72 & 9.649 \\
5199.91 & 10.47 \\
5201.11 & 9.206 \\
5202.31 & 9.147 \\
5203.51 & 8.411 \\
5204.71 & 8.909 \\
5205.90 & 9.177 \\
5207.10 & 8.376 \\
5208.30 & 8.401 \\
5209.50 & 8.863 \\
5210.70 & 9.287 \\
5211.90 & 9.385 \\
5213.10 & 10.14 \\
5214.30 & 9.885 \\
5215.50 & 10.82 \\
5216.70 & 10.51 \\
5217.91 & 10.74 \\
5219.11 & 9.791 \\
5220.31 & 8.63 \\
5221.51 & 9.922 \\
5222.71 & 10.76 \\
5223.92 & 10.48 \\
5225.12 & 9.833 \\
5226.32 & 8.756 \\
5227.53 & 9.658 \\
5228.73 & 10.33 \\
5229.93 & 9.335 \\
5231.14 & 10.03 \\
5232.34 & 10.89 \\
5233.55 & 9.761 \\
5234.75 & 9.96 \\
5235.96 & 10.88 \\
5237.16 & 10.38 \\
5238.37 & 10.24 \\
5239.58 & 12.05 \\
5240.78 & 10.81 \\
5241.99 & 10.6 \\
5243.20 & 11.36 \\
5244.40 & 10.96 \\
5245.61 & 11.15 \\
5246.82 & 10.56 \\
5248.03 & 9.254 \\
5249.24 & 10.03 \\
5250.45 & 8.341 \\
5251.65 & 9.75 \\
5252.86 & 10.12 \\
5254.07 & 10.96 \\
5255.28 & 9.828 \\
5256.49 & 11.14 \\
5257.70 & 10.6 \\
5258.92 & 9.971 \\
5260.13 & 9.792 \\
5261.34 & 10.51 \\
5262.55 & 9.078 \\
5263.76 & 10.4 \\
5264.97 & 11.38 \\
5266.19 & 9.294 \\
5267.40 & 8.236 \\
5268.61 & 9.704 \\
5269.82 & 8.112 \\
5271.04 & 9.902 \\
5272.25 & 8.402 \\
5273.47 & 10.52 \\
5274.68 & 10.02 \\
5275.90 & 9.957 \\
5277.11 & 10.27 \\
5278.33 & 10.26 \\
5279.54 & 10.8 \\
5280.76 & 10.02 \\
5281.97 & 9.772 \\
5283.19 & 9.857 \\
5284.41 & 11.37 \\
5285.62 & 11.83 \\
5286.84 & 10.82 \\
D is -0.035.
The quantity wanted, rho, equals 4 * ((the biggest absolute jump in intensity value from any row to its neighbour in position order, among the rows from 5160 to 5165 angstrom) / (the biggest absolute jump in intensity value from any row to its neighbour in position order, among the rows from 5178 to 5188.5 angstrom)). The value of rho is 8.5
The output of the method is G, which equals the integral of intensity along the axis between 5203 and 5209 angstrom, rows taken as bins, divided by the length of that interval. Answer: 8.7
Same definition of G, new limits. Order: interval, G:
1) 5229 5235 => 10.0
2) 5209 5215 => 9.5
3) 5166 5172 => 7.3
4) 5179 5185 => 8.4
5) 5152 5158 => 9.1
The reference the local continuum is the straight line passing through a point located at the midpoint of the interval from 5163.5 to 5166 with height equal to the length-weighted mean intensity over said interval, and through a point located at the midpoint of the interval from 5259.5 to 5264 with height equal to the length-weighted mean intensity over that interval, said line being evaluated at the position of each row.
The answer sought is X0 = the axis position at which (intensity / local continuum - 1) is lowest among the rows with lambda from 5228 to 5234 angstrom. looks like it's 5229.93 angstrom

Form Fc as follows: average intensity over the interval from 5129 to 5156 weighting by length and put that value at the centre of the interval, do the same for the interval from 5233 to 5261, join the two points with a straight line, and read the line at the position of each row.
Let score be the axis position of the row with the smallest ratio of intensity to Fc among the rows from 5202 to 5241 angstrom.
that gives 5207.10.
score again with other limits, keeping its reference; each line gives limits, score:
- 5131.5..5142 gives 5132.11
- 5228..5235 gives 5229.93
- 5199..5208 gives 5207.10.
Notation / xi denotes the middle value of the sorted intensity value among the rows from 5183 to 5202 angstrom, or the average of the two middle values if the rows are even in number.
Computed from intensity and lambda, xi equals 9.3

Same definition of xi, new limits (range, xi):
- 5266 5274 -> 9.3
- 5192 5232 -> 9.7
